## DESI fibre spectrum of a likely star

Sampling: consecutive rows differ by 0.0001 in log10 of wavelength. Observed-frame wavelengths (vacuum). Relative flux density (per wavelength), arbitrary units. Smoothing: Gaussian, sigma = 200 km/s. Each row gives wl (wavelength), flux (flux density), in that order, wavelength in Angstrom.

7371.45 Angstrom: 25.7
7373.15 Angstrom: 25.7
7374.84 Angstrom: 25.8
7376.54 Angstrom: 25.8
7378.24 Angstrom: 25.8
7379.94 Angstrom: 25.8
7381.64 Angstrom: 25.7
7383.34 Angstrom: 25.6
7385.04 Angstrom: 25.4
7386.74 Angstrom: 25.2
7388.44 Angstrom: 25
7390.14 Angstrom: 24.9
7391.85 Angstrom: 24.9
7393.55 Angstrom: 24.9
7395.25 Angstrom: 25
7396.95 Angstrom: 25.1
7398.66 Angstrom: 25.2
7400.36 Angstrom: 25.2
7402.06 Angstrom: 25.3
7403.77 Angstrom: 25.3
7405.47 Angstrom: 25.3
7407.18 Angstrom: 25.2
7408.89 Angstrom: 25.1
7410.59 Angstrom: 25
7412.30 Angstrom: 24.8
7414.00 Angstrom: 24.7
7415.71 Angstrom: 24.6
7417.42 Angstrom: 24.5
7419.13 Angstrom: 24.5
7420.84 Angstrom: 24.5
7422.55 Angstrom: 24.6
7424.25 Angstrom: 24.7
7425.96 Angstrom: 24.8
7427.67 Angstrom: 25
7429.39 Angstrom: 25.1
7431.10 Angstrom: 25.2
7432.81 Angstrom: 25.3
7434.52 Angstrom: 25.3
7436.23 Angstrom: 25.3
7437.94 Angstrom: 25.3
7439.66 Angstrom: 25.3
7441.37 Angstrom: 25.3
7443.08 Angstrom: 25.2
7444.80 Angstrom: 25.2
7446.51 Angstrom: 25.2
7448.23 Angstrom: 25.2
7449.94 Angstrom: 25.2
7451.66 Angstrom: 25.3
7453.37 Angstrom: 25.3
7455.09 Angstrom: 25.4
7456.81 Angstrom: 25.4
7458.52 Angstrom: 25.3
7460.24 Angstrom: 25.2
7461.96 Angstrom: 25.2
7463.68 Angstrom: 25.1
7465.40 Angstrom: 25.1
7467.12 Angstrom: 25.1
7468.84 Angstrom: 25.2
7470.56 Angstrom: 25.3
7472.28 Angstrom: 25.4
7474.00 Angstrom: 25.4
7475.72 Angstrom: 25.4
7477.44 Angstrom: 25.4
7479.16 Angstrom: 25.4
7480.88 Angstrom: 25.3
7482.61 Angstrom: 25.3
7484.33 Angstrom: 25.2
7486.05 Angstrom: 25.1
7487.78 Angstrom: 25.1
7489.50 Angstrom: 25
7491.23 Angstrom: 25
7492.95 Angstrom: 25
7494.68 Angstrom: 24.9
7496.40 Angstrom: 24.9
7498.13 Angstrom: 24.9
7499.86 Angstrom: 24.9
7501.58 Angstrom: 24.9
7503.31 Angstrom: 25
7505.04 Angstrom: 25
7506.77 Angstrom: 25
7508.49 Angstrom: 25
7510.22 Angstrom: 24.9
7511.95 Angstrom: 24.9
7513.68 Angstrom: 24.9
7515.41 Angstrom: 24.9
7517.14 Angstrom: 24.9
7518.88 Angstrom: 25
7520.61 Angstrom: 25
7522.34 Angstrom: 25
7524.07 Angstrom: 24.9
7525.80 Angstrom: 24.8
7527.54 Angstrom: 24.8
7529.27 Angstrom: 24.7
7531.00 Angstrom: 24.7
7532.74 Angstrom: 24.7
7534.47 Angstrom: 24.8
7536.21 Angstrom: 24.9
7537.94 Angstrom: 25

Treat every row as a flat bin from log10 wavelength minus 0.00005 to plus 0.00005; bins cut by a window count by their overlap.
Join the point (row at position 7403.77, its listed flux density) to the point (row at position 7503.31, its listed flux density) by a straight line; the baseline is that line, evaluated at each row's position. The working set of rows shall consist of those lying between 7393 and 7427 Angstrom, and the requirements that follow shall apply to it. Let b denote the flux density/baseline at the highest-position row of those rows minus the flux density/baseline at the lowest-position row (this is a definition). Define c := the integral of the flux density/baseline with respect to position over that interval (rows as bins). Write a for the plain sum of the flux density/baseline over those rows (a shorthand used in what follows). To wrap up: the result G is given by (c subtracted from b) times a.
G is -661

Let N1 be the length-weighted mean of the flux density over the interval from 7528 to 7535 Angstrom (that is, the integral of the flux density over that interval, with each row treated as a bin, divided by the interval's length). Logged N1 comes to 24.7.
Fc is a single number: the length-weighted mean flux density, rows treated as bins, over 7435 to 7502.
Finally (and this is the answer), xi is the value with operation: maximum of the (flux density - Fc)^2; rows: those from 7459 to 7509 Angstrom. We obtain 0.09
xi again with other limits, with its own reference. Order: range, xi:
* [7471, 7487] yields 0.04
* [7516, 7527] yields 0.16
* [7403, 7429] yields 0.49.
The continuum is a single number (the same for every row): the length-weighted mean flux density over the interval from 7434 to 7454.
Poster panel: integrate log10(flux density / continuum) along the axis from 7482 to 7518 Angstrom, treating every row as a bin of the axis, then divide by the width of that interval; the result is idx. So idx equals -0.005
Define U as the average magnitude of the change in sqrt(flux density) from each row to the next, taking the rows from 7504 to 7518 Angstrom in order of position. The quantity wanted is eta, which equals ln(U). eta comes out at -6.55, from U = 0.0014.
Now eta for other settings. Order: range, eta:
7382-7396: -4.48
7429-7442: -5.86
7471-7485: -5.86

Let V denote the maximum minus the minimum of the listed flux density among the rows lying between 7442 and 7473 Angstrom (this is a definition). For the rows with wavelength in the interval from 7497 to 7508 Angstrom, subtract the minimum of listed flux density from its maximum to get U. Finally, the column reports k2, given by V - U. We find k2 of 0.20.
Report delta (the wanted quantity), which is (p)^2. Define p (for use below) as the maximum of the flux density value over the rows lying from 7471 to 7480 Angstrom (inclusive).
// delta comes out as 645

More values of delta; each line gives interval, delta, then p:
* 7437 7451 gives 640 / 25.3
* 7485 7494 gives 630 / 25.1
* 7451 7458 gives 645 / 25.4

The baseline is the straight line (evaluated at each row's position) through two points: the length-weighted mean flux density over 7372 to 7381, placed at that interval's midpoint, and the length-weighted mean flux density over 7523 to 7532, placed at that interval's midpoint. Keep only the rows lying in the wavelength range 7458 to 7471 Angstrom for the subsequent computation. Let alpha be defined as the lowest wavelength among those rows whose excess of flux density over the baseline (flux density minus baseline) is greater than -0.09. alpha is 7458.52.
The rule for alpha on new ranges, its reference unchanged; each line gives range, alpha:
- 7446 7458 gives 7451.66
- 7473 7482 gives 7474.00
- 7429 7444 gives 7436.23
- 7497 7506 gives 7498.13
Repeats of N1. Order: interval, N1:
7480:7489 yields 25.2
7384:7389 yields 25.2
